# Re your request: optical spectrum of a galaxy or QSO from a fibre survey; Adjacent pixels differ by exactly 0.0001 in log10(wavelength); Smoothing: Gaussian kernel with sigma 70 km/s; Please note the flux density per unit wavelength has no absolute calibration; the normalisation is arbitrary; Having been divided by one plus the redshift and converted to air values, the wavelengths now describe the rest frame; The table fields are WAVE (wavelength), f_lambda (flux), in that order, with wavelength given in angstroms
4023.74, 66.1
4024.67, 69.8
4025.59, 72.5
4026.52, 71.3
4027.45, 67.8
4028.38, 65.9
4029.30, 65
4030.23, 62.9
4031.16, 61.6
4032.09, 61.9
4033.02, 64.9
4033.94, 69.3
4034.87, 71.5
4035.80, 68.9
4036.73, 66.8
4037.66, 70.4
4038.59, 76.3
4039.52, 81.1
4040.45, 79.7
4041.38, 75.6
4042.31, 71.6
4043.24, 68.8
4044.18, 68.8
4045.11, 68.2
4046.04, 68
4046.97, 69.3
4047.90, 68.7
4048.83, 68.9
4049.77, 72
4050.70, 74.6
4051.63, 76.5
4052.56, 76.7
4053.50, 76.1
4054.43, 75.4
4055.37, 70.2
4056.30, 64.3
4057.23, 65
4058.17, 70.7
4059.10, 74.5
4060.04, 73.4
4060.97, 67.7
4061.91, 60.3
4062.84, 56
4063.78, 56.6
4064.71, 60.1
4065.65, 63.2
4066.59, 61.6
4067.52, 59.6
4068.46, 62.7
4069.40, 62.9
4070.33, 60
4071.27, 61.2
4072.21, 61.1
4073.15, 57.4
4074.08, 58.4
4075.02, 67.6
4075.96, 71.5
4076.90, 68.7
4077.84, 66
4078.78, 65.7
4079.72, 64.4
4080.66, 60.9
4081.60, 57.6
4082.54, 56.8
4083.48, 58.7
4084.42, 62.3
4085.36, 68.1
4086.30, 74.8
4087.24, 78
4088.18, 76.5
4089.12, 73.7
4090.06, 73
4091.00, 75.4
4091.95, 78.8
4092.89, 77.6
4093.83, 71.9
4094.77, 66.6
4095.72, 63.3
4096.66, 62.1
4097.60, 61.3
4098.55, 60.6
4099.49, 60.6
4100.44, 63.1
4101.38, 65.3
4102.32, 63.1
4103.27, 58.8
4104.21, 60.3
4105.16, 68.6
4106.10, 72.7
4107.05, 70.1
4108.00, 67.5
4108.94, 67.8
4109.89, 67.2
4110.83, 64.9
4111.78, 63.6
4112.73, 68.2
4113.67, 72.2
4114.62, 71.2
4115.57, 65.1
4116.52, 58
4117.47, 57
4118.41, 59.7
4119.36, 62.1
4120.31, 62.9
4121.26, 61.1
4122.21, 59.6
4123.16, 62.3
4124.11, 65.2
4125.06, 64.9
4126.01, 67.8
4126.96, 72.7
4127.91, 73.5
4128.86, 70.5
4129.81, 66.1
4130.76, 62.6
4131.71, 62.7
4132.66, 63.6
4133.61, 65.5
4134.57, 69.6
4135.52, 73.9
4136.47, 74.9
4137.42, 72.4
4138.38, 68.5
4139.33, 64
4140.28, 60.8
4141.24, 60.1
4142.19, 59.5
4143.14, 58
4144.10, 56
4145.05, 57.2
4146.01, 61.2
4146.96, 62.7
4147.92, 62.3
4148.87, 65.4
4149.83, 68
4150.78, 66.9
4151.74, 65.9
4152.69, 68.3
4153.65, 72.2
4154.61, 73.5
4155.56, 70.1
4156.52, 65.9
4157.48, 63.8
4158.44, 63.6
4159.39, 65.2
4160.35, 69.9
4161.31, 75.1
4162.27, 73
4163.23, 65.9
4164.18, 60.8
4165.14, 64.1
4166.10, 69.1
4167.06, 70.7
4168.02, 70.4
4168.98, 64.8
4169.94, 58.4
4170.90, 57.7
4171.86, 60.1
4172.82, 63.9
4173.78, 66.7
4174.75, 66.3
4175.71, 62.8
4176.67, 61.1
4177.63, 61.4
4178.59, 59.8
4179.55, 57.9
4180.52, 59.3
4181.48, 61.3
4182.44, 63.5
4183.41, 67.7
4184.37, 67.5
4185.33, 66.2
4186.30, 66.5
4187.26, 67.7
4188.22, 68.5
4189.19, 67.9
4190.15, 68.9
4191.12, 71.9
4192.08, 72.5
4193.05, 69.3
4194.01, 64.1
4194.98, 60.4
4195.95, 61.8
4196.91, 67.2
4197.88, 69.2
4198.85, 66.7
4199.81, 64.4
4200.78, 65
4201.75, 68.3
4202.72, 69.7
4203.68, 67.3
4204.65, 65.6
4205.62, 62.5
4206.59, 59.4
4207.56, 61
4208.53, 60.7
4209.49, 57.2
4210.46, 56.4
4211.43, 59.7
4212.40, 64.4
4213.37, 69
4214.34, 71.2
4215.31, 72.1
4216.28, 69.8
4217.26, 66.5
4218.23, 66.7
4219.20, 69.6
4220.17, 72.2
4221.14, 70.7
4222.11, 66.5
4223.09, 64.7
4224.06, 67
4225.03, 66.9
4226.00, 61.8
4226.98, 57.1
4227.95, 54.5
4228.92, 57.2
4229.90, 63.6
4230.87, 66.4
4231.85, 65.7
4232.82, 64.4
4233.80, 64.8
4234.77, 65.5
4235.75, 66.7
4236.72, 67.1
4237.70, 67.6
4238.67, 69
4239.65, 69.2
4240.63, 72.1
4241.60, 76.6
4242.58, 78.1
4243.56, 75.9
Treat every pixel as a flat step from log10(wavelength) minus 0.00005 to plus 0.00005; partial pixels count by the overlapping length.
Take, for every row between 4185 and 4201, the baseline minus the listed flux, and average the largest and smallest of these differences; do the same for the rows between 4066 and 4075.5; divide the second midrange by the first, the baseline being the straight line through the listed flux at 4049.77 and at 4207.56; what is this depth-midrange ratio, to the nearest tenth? -1.7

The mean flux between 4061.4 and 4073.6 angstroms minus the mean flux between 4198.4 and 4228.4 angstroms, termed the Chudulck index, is -4.8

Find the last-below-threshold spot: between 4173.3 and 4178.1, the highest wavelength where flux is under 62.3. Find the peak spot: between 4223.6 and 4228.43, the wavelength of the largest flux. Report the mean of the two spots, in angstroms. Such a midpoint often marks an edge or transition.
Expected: 4200.8 angstroms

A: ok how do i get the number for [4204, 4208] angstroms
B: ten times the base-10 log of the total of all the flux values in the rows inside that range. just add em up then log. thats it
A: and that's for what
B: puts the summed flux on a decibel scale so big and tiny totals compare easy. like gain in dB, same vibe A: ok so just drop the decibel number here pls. 23.95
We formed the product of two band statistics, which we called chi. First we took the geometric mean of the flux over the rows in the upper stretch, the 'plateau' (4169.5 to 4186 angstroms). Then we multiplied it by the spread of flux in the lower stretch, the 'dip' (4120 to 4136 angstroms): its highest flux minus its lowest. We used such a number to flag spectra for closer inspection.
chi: 892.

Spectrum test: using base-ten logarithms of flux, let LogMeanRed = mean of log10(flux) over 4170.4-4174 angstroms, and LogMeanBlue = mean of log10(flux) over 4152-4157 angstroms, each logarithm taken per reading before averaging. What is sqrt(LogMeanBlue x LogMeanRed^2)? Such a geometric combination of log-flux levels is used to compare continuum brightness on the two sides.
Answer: 2.43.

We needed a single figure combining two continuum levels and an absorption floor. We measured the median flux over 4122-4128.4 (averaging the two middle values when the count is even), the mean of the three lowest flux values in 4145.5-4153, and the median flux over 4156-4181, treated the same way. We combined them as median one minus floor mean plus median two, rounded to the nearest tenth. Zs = 67.1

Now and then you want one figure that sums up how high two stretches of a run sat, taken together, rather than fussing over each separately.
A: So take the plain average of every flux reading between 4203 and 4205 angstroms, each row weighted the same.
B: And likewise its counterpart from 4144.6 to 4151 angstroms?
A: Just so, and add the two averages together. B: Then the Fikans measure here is 130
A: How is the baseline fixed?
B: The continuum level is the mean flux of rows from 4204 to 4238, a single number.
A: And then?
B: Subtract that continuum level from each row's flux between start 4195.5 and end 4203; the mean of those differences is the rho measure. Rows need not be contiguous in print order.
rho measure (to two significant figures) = 1.9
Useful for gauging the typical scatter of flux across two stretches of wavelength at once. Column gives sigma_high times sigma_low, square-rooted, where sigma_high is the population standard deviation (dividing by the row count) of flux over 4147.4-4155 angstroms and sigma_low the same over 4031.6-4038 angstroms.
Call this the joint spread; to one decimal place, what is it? 3.3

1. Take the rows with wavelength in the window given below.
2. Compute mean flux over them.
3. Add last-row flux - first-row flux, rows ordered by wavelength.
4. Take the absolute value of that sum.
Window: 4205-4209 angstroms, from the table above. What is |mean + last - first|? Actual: 59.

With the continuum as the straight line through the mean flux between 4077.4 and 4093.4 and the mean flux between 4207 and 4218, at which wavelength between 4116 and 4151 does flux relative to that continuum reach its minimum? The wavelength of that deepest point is 4144.10 angstroms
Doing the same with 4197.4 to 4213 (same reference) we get 4210.46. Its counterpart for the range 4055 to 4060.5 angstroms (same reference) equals 4056.30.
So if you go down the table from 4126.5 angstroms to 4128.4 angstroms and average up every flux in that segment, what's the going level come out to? 73.1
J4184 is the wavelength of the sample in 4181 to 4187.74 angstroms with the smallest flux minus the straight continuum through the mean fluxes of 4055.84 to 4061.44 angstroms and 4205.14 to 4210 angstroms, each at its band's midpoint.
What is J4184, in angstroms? 4181.48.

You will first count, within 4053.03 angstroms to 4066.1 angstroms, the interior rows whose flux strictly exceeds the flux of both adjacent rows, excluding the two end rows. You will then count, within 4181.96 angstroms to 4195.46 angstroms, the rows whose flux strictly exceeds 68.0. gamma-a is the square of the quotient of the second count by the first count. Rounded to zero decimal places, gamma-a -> 25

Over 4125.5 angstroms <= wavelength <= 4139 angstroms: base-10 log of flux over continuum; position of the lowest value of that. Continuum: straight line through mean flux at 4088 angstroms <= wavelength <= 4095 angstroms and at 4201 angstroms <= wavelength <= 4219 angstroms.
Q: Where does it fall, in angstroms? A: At 4130.76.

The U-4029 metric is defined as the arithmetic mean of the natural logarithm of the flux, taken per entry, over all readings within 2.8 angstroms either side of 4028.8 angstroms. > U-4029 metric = 4.18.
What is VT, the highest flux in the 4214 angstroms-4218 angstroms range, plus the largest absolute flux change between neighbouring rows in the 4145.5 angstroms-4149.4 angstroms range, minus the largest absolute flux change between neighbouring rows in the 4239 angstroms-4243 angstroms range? 71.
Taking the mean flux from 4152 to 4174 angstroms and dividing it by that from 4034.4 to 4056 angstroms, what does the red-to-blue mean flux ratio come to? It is 0.92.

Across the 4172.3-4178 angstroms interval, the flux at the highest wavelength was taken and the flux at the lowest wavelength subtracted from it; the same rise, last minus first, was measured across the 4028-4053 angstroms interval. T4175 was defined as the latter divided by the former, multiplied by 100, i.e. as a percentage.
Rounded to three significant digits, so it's -432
